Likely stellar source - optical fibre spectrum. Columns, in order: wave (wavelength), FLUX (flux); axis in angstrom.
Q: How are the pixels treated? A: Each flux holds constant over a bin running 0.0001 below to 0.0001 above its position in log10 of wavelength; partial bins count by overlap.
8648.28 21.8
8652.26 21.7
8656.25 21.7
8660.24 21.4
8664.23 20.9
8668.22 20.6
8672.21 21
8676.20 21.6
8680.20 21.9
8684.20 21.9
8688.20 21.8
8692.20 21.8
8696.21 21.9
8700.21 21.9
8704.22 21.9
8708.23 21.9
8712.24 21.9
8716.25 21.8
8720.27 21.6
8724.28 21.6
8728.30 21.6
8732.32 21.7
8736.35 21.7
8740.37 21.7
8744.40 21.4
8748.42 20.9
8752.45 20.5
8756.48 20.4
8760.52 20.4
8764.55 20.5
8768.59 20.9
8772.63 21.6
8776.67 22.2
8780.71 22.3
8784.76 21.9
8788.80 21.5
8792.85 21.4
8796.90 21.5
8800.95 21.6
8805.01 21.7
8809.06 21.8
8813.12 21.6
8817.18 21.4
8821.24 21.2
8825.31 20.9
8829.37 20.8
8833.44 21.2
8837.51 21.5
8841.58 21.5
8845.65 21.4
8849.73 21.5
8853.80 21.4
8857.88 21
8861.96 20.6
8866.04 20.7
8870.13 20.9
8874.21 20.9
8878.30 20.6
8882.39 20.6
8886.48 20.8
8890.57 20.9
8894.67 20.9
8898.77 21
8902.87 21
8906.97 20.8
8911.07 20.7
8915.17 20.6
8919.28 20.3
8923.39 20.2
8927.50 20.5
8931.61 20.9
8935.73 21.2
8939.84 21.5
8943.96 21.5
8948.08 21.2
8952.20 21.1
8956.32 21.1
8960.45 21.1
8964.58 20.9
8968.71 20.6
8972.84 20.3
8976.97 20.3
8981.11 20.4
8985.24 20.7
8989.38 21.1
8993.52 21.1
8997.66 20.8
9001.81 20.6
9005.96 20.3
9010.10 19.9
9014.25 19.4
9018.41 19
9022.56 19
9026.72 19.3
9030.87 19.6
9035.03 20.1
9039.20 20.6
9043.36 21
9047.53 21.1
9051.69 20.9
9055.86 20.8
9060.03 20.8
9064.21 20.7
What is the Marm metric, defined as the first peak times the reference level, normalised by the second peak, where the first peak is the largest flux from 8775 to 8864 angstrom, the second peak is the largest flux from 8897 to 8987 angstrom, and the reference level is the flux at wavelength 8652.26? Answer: 22.5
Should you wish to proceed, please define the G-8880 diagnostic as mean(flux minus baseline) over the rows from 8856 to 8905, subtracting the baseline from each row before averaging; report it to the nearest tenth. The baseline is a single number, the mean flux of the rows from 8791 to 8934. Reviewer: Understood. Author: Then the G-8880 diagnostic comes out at -0.2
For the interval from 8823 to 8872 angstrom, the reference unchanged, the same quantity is 0.1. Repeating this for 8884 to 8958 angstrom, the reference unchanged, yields -0.1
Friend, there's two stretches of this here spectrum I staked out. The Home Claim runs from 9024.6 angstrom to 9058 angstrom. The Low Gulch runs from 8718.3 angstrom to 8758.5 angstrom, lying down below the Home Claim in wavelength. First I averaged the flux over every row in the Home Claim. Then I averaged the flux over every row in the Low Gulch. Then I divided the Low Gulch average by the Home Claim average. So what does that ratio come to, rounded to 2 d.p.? 1.04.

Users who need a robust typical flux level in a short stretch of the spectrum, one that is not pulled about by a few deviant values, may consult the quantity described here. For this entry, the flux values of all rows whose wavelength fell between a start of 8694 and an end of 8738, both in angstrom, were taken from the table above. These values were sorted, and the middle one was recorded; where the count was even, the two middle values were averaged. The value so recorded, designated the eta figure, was 21.8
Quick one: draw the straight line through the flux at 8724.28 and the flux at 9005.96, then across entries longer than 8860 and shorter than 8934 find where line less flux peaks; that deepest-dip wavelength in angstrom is 8923.39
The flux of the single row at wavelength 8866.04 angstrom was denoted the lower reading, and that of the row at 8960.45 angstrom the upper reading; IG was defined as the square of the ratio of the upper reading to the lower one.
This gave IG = 1.04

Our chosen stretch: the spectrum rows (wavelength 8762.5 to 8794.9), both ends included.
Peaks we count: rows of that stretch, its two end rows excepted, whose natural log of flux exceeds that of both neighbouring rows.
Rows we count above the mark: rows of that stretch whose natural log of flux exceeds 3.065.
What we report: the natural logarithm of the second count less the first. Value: 1.4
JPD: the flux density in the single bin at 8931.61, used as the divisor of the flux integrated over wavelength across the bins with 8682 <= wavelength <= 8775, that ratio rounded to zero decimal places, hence 95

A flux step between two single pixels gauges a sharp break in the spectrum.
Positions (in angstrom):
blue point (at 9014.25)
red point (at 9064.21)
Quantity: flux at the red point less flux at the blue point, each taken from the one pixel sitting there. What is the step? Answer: 1.3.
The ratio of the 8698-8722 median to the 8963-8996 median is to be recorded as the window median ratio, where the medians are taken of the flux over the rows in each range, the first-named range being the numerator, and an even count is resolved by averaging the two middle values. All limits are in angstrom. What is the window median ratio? 1.06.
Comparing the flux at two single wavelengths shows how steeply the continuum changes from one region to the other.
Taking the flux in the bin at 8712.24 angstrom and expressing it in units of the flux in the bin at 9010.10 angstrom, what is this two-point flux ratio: 1.10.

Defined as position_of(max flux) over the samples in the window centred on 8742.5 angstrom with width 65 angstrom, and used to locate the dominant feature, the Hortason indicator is 8712.24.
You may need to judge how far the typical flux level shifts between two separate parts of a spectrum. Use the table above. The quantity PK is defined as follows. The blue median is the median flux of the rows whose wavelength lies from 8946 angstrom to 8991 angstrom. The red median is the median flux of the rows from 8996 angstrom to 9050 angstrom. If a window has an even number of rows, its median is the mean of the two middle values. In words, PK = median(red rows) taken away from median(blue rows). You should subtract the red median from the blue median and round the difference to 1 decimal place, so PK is 0.8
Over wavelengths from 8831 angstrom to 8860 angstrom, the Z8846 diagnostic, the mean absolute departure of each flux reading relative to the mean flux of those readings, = 0.15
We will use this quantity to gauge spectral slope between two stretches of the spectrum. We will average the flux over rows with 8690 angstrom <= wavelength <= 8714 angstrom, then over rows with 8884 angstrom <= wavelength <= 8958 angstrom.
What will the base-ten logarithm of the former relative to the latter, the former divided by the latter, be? 0.0200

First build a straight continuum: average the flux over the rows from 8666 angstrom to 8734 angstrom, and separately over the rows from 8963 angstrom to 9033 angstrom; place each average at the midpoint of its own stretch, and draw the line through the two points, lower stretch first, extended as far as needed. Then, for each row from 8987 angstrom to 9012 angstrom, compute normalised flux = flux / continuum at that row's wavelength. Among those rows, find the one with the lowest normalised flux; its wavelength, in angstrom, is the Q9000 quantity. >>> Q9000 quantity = 9010.10 angstrom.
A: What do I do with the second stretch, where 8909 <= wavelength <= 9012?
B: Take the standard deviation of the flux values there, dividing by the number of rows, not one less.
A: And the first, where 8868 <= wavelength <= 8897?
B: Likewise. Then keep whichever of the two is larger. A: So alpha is 0.41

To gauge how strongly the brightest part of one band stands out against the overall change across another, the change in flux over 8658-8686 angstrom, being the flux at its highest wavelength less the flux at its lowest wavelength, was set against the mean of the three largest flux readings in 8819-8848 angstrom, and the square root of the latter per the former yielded 6.6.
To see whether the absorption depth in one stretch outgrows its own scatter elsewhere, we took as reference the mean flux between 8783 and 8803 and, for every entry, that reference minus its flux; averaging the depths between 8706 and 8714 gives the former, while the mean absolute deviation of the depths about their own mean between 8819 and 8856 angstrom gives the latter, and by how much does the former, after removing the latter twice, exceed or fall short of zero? -0.75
